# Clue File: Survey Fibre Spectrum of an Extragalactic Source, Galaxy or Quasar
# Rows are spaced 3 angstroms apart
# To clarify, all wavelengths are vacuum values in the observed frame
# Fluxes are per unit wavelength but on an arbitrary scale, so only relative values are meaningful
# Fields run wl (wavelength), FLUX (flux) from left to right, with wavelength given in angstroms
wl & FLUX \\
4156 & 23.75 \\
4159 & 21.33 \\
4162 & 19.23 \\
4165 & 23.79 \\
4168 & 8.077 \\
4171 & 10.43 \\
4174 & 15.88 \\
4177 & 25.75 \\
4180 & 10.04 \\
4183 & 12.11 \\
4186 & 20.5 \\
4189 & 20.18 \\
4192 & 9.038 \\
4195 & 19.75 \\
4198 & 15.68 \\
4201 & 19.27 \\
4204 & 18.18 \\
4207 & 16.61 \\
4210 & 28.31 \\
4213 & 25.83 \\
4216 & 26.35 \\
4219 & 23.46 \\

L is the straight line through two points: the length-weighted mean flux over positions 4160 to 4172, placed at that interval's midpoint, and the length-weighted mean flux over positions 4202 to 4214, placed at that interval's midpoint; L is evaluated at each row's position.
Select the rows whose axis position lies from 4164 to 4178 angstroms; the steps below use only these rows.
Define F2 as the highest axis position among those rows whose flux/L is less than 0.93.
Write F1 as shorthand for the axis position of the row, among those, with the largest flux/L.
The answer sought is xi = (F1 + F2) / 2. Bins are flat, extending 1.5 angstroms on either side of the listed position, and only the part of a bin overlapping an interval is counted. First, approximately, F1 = 4165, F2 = 4171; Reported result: 4168.0 angstroms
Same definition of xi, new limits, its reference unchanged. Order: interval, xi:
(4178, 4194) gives 4189.0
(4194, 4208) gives 4201.0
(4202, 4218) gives 4208.5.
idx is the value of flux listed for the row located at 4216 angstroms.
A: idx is 26.35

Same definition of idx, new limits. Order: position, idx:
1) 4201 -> 19.27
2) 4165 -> 23.79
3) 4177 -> 25.75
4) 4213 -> 25.83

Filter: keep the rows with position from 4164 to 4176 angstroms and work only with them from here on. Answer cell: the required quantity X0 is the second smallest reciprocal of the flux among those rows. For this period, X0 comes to 0.063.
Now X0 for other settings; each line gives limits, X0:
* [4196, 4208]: 0.055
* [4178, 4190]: 0.050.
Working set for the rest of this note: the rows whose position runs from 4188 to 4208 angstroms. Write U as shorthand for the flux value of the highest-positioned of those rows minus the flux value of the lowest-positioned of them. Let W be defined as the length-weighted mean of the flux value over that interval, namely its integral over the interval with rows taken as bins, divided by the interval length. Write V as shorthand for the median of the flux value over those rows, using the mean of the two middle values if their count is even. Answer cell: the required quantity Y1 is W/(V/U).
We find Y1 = -3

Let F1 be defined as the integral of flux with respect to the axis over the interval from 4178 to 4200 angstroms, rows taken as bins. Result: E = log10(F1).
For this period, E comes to 2.54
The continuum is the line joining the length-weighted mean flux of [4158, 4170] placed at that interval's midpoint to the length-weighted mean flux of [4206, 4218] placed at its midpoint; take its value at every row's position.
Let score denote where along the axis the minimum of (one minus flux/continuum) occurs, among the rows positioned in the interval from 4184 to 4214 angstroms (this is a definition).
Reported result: 4210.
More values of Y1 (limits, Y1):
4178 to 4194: -1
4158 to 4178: 4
